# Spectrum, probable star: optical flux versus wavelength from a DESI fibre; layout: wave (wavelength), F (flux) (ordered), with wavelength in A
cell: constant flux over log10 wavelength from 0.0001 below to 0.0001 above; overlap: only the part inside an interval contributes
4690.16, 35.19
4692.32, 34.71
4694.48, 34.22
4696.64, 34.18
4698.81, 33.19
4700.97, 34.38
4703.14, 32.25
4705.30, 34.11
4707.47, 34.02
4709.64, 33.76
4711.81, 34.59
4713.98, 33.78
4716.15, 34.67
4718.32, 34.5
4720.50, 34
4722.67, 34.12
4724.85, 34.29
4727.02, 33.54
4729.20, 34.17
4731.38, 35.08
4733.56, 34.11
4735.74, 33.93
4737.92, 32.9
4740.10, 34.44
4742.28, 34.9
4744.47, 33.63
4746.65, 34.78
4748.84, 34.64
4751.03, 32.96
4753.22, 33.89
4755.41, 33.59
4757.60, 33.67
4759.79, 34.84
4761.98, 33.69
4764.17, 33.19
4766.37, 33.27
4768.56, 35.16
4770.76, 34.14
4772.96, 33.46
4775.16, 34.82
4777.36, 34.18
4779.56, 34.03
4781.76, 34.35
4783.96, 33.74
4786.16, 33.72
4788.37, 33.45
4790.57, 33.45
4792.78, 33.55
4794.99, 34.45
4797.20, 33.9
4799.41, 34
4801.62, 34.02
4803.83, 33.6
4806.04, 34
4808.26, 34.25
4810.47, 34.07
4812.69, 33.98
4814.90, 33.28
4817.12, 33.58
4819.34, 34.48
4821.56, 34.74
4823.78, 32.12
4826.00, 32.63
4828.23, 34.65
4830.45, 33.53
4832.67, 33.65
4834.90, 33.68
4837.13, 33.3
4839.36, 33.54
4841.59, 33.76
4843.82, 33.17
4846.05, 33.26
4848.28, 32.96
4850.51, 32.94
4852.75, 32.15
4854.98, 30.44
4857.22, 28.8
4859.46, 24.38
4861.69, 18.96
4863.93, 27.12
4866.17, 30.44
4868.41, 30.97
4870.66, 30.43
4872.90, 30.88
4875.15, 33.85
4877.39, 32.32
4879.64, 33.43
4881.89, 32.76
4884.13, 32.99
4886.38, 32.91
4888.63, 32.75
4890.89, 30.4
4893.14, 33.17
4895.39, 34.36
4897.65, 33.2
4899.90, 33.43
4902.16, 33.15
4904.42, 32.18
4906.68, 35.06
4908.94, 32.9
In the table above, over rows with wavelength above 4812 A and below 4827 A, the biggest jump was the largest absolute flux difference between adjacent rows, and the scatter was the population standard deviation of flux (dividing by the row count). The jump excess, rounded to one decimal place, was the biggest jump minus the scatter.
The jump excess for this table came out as 1.7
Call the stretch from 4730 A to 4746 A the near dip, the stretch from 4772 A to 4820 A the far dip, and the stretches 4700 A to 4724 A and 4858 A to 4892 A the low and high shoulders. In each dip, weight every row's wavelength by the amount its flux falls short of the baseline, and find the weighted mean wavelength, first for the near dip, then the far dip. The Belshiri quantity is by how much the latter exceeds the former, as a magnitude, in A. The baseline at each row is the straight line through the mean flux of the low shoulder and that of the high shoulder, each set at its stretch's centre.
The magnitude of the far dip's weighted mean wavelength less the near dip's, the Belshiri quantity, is 60.8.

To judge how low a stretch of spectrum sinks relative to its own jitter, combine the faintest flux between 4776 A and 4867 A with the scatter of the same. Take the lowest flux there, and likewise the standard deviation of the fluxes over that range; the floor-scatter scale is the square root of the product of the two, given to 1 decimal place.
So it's 7.5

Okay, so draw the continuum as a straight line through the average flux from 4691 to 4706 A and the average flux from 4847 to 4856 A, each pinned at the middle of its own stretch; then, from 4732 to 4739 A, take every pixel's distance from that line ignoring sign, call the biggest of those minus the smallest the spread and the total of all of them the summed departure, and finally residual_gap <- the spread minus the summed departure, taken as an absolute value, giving 1.5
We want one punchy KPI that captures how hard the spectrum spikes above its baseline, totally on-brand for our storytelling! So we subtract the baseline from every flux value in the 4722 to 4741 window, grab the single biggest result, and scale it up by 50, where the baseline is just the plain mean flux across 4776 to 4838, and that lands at 64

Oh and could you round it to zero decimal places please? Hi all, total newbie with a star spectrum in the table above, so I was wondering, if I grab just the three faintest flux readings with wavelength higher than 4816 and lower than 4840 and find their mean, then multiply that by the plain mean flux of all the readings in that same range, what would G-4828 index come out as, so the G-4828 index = 1099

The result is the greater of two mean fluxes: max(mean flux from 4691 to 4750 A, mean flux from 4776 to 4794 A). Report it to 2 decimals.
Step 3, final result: 34.11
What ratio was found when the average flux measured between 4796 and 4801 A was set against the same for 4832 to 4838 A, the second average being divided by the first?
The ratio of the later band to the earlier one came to 0.99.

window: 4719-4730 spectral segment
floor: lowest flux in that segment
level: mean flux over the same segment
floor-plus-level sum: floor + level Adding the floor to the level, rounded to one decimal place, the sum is 67.6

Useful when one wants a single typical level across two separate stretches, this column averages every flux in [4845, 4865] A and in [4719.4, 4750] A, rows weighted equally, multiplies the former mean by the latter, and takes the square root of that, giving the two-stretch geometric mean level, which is 31.5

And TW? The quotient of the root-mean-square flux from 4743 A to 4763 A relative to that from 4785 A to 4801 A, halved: 0.503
